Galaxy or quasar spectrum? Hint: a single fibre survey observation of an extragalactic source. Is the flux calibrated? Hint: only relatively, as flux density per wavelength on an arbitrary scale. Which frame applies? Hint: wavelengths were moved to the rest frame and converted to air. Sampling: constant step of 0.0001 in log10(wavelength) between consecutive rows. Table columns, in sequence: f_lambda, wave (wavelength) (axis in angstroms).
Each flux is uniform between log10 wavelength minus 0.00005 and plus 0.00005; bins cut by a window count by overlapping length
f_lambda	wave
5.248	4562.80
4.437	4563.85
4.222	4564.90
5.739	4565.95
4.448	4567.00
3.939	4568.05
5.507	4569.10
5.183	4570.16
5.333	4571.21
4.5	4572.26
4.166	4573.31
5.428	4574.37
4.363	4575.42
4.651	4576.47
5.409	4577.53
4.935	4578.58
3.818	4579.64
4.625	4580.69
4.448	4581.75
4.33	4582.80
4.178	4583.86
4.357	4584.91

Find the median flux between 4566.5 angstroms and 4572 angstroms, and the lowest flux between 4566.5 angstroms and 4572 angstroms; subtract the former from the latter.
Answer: -1.2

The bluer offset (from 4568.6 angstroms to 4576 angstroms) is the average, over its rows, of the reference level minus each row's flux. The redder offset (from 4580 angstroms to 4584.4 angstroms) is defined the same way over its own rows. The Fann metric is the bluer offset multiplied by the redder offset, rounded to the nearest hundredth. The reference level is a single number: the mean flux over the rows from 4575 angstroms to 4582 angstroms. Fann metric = -0.07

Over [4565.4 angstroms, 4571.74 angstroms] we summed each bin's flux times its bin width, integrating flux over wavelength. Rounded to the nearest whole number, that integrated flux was 32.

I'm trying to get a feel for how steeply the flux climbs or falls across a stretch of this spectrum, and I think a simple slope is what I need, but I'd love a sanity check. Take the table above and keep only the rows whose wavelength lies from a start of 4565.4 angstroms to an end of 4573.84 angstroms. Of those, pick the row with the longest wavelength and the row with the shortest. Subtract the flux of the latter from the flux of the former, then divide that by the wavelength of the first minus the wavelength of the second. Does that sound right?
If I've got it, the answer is -0.21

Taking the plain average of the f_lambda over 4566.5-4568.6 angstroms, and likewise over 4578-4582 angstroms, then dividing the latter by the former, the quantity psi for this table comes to 1.06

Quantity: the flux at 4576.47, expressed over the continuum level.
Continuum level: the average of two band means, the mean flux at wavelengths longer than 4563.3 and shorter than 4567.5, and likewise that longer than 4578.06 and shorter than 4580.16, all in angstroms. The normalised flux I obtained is 1.02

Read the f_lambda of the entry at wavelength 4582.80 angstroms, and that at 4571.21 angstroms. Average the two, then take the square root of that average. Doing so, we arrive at 2.198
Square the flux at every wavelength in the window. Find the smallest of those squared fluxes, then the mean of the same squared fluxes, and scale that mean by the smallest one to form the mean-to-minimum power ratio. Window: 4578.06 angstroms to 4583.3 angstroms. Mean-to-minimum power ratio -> 1.36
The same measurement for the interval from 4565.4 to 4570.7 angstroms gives 1.62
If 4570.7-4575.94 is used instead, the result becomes 1.32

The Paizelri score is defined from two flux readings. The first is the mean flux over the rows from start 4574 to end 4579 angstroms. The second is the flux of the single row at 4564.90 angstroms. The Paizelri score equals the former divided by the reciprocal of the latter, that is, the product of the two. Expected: 20.9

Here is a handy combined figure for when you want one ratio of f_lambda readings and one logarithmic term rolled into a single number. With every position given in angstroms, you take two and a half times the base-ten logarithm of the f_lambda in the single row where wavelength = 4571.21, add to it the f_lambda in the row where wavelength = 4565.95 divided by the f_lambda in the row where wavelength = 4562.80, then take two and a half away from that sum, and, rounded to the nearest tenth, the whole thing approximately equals 0.4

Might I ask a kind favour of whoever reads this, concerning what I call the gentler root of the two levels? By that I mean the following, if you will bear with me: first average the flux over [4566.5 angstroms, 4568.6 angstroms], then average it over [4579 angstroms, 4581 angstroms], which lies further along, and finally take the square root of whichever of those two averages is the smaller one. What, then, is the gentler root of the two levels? 2.05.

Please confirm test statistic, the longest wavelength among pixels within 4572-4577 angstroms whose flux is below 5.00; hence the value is 4576.47 angstroms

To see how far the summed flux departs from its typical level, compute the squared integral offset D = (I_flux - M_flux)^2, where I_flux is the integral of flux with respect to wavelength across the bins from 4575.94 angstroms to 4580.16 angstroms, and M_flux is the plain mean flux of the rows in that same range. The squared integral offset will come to 229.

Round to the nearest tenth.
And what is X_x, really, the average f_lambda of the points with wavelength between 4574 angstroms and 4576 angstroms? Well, 4.9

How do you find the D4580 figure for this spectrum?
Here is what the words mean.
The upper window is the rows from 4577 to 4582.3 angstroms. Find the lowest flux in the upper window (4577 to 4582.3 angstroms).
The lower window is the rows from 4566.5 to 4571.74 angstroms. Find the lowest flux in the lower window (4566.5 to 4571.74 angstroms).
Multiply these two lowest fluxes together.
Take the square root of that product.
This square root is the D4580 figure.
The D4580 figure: 3.88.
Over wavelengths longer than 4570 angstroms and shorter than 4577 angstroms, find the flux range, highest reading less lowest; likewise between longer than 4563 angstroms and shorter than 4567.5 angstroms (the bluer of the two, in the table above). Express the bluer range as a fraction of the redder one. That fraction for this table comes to 1.20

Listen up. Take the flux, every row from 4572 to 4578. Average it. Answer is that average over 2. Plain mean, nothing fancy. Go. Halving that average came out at 2.38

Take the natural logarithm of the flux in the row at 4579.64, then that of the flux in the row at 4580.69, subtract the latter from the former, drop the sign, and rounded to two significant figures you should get 0.19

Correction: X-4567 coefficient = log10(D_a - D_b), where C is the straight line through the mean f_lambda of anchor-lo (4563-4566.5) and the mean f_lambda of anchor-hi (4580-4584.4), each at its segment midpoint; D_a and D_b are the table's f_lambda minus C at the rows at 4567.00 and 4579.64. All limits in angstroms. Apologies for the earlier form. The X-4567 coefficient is -0.5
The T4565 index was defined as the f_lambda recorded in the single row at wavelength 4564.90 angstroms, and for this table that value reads 4.222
